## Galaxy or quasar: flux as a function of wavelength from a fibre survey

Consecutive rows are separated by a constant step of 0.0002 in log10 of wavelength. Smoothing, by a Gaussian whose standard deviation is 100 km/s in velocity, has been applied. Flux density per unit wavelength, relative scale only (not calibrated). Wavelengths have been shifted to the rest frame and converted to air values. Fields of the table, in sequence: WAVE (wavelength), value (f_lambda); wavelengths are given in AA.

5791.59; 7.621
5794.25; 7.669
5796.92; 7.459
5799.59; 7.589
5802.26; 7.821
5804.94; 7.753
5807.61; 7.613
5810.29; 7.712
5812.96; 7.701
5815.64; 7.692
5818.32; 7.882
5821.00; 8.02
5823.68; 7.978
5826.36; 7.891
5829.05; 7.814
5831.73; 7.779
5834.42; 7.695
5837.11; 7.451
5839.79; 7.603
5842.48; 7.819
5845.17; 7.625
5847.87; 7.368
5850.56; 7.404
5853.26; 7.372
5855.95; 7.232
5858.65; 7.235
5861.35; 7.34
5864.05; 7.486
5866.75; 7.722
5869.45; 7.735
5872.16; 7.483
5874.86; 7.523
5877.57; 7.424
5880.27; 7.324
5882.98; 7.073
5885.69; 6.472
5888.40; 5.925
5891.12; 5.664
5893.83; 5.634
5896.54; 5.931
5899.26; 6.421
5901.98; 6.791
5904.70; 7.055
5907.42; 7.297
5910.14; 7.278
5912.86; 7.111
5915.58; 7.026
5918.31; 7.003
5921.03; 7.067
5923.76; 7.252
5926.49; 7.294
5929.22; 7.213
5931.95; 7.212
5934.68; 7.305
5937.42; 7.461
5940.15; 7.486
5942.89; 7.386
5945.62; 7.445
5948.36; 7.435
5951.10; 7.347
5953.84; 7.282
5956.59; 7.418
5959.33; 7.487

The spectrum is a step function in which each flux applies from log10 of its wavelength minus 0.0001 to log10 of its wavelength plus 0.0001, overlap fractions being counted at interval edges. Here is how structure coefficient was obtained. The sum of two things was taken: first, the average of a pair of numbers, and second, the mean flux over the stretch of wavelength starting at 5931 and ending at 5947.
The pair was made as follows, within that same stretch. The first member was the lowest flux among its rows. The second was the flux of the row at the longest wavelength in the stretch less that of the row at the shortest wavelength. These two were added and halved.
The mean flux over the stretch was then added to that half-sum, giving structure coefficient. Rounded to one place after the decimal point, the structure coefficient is 11.1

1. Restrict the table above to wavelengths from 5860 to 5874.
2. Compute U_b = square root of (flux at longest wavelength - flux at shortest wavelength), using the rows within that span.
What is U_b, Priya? 0.38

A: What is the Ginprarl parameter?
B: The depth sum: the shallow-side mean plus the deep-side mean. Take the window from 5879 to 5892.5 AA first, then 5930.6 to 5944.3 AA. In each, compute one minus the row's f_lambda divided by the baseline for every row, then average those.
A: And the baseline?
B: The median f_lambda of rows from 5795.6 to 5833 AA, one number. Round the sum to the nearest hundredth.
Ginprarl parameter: 0.22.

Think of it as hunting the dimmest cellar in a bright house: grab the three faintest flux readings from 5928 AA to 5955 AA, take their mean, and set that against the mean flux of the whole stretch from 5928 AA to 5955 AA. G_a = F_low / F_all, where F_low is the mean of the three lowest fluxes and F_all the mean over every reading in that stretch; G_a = 0.983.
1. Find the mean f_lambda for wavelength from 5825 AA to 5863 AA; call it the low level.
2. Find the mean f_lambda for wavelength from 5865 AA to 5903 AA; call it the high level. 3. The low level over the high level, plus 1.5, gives 2.61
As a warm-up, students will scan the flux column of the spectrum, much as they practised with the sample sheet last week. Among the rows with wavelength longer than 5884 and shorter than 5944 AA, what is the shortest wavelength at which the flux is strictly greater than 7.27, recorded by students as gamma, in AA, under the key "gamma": 5907.42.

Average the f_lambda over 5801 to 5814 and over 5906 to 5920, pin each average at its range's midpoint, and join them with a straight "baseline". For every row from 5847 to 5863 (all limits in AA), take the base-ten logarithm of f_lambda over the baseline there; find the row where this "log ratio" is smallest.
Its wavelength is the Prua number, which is 5855.95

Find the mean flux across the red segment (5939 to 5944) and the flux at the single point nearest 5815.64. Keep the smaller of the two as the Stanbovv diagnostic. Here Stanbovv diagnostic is 7.4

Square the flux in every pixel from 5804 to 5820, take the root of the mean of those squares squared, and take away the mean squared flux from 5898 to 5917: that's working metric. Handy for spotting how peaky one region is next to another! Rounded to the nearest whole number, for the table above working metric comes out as 11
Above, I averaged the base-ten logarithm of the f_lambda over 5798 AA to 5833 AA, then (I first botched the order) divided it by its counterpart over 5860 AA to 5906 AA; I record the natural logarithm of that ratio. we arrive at 0.065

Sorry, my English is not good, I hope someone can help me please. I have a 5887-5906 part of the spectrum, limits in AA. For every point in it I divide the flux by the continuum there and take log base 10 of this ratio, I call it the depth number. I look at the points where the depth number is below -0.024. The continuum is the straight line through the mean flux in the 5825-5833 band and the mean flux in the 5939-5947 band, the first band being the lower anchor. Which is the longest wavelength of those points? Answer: 5904.70 AA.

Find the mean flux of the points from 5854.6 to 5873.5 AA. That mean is 7.46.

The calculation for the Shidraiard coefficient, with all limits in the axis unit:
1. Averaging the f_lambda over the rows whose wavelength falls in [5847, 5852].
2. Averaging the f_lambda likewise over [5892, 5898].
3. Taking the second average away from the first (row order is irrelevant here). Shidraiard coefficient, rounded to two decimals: 1.60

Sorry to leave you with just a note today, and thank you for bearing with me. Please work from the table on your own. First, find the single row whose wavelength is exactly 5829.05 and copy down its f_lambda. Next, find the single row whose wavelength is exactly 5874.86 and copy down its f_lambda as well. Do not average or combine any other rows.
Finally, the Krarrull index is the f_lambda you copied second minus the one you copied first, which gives -0.29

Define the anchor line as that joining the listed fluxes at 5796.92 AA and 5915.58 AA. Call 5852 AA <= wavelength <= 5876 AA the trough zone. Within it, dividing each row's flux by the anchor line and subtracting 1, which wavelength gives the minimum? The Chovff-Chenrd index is 5855.95 AA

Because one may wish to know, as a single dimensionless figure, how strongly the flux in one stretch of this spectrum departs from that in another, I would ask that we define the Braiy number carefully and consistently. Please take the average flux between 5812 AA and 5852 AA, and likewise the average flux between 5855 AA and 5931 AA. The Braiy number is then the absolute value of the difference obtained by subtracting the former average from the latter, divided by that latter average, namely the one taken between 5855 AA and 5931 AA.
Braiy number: 0.102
